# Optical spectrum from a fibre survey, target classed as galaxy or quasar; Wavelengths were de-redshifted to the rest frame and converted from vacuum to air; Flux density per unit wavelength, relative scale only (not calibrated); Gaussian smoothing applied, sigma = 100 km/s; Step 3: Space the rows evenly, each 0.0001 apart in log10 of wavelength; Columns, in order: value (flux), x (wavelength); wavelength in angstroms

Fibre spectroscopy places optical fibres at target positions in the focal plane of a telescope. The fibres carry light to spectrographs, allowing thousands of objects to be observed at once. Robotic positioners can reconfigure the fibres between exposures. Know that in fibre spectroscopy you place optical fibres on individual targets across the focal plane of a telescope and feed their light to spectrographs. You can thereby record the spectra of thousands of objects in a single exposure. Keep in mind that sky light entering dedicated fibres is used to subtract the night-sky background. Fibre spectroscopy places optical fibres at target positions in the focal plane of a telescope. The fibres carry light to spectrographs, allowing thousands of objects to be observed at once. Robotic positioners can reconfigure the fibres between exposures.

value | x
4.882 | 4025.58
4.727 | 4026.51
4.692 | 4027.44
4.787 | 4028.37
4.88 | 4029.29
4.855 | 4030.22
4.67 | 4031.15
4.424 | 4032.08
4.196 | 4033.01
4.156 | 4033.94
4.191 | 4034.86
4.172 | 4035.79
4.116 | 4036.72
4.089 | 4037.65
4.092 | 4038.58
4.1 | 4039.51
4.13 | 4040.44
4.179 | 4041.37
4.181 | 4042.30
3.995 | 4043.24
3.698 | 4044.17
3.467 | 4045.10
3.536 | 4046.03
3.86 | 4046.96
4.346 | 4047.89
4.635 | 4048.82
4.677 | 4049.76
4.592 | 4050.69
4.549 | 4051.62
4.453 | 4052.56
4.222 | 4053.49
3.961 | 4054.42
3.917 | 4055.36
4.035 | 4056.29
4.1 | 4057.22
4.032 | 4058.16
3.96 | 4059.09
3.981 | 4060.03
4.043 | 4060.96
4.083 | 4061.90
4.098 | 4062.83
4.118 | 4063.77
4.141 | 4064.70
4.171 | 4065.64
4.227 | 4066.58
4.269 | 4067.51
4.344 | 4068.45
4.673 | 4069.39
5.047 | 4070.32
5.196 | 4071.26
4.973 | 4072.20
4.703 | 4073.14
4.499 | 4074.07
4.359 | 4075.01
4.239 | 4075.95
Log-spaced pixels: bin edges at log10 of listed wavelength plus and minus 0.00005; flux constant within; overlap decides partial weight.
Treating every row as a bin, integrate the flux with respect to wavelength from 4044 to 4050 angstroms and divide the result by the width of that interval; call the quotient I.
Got 4.02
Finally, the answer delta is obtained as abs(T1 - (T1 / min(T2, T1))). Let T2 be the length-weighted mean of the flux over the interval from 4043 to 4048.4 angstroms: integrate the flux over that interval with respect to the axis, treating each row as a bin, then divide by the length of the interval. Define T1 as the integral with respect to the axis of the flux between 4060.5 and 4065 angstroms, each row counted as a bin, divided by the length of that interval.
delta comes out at 3.03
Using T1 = 4.10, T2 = 3.82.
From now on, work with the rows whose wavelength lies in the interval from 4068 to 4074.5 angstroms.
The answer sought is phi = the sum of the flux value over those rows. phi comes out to 33.4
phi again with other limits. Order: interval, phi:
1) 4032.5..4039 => 29.0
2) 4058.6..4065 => 28.4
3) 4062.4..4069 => 29.4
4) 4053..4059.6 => 28.2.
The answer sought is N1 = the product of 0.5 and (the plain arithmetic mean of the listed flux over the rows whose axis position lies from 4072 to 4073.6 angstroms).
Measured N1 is 2.42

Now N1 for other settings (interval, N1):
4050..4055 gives 2.18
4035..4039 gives 2.06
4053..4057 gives 2.02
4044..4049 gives 1.96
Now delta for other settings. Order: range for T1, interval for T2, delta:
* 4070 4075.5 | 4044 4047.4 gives 3.47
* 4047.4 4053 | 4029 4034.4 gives 3.53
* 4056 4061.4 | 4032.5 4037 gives 3.03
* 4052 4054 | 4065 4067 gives 3.30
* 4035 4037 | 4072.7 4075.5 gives 3.15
